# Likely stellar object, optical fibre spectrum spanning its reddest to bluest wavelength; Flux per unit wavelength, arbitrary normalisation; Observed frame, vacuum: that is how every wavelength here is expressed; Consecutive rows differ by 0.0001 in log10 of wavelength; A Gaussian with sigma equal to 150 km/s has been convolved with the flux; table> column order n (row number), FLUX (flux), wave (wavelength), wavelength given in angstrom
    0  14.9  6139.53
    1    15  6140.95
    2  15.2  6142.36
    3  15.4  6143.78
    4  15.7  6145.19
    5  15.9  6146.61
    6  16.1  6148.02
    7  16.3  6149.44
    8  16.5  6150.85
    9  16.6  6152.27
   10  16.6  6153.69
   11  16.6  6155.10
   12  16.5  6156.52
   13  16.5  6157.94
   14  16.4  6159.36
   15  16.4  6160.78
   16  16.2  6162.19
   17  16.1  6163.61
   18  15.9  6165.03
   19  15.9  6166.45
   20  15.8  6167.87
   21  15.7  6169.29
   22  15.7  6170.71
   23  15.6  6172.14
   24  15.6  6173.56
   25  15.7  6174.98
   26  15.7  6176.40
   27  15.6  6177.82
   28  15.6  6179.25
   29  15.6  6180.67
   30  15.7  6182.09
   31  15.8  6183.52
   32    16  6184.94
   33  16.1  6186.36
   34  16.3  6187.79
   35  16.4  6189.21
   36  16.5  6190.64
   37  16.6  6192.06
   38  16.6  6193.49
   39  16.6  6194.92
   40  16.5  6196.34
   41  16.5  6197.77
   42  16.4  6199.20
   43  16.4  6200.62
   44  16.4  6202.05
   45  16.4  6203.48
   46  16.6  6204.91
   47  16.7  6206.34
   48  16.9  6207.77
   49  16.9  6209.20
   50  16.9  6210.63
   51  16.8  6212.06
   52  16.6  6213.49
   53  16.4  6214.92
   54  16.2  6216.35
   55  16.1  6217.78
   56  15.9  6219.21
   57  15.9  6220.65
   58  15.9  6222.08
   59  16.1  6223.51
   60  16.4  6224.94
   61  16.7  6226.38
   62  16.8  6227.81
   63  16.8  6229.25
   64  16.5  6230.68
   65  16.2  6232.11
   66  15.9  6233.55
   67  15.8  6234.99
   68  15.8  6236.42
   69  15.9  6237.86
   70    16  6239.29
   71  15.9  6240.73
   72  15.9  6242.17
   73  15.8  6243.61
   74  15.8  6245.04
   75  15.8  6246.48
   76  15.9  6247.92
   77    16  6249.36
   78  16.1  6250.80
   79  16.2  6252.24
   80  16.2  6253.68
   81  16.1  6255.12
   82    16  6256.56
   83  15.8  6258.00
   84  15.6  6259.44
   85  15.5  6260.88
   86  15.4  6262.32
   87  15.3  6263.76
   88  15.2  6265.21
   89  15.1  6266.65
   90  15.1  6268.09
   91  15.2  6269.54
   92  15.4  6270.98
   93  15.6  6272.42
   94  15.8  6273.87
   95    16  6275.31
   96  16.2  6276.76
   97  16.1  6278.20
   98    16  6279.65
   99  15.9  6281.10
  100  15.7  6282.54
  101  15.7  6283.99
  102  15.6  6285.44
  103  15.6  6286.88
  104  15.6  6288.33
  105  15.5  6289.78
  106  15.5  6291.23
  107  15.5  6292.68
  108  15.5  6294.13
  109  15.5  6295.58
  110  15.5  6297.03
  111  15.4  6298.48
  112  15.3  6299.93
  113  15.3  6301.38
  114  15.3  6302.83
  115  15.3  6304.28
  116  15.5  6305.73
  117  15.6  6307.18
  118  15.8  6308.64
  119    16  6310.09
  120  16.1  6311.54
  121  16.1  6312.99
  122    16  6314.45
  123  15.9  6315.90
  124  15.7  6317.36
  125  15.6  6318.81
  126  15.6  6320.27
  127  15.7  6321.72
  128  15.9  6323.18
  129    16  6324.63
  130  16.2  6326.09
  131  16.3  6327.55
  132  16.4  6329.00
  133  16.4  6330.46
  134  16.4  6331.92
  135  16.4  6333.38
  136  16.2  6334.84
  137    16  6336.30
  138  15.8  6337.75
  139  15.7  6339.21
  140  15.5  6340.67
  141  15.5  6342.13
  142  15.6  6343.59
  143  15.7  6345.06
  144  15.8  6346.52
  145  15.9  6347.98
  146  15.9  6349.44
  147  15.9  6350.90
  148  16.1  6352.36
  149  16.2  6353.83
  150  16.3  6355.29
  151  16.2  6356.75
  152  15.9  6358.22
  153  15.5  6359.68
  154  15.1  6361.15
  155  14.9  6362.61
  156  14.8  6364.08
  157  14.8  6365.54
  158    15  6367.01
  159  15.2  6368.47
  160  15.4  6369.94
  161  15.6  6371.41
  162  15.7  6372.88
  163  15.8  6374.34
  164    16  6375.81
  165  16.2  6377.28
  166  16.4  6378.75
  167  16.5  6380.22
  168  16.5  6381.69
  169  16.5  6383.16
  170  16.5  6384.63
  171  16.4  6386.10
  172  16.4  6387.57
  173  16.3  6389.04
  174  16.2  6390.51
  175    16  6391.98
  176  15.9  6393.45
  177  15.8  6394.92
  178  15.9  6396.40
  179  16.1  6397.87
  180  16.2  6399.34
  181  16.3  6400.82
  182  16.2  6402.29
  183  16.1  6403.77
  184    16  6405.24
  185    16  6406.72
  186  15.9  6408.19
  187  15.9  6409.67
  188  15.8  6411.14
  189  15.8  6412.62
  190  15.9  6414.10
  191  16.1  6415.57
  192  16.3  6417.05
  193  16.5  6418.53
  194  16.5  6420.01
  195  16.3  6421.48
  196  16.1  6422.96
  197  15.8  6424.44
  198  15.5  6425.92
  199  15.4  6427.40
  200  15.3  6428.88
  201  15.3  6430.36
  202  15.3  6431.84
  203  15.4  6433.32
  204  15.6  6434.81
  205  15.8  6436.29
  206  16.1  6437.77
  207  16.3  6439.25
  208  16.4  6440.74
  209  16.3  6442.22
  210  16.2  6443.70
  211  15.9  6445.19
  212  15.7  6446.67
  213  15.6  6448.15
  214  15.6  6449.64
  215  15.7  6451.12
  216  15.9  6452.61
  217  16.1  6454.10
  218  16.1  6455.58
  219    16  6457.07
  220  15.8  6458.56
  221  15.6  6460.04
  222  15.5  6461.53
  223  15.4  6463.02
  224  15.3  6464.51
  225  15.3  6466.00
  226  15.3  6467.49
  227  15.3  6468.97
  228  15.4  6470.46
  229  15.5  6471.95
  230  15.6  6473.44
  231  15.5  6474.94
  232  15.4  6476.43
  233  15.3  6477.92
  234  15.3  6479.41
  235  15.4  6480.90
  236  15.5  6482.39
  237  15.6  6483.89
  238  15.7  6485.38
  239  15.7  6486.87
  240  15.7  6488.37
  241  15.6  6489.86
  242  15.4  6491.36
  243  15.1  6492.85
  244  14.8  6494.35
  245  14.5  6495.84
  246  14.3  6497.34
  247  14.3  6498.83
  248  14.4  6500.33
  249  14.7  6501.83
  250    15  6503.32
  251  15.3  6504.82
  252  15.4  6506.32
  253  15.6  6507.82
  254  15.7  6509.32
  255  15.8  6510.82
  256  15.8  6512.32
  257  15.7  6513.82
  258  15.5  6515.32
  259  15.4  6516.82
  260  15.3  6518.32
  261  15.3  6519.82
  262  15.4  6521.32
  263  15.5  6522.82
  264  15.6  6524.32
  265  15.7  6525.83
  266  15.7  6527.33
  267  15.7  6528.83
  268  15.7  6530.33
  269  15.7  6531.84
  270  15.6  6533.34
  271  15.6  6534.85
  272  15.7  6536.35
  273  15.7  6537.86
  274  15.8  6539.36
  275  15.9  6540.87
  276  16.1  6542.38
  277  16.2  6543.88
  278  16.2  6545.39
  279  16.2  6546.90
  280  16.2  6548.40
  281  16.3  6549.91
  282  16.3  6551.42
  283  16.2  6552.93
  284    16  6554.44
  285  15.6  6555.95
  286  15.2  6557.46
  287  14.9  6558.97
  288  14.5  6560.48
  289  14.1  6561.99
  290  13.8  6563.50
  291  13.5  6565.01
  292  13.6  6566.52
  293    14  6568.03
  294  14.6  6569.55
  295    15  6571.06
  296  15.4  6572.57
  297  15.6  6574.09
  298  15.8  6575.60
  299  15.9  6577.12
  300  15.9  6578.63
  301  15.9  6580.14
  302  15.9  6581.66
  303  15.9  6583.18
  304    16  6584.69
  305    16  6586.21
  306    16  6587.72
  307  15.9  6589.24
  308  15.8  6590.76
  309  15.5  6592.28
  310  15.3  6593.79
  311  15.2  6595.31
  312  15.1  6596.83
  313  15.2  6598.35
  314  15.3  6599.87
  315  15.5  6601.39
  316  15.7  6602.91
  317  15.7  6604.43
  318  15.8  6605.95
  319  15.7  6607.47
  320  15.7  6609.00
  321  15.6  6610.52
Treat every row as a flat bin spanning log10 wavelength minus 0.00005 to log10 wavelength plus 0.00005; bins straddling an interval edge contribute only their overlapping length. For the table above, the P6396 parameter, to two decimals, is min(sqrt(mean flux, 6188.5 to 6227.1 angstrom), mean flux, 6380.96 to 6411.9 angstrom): 4.06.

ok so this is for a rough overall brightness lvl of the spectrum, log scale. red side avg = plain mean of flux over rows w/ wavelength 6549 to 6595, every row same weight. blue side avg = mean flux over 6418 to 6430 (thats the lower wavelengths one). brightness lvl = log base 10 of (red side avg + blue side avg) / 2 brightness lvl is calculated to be 1.19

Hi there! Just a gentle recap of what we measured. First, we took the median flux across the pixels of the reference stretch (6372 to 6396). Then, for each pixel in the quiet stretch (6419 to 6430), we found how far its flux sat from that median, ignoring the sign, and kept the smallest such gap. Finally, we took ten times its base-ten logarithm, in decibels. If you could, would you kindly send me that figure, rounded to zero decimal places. -13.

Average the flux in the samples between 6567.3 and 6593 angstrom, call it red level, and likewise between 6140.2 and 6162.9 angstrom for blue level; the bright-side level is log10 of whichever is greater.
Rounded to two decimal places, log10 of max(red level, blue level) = 1.21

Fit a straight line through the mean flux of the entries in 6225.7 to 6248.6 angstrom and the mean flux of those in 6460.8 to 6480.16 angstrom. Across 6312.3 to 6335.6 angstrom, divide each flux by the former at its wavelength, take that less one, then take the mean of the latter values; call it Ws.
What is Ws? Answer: 0.01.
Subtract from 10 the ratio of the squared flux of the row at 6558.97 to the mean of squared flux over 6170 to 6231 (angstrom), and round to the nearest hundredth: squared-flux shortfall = 9.16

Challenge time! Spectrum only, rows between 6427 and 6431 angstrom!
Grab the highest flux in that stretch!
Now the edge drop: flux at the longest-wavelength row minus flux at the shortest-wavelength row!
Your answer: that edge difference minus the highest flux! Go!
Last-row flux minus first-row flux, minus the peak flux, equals -15.5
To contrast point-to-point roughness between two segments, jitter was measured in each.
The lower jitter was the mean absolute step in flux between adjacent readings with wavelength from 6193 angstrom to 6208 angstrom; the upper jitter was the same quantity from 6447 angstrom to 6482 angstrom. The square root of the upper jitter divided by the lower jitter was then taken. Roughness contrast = 1.14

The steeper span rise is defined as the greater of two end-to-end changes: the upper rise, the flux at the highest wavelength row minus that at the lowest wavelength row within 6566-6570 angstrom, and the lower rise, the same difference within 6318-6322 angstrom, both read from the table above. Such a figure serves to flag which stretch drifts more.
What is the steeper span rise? 1.0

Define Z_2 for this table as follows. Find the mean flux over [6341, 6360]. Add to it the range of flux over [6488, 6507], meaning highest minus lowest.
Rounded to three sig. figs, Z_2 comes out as 17.3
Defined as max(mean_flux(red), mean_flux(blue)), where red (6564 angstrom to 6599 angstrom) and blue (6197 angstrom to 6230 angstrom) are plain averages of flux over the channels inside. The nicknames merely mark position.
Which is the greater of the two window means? 16.5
